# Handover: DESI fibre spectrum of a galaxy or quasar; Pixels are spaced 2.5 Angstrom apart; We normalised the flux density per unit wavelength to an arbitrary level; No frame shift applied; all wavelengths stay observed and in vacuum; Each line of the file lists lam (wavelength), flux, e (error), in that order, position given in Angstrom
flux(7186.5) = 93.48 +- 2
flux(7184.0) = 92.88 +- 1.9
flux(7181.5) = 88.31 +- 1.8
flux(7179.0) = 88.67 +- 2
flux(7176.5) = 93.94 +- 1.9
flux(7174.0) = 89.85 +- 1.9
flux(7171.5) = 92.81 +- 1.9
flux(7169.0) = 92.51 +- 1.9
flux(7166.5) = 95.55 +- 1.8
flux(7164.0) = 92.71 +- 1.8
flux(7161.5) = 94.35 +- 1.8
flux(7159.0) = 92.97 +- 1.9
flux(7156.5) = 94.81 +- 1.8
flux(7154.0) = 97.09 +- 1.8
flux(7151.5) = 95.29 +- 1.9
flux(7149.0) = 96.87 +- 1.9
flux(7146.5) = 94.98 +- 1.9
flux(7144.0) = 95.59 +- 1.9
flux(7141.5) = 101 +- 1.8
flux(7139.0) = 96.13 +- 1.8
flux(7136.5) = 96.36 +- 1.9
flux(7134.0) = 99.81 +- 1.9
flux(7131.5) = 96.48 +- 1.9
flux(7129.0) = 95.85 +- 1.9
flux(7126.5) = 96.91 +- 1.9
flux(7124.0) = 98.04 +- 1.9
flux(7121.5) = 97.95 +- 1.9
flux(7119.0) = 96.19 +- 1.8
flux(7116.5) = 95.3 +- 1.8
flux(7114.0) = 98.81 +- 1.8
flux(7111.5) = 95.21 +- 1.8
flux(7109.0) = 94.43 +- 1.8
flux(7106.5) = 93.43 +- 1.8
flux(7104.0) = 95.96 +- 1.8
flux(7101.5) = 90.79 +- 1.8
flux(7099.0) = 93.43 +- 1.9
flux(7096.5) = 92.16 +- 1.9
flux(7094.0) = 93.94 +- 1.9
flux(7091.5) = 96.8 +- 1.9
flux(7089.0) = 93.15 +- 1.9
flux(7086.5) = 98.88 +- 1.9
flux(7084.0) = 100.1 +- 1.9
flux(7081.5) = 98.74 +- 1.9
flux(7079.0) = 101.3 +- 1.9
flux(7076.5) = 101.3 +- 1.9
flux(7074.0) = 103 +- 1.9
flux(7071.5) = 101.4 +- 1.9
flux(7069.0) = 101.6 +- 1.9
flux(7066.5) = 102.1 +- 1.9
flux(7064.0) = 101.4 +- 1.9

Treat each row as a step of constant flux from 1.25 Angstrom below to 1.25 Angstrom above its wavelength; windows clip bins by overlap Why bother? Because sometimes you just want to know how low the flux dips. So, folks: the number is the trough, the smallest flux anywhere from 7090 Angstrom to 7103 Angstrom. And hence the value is 90.79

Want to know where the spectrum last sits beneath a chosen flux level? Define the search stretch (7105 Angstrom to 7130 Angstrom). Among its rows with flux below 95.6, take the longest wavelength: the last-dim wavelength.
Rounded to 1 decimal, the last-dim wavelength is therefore 7116.5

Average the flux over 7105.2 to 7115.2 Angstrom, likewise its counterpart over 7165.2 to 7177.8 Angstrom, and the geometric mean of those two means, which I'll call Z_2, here 94.2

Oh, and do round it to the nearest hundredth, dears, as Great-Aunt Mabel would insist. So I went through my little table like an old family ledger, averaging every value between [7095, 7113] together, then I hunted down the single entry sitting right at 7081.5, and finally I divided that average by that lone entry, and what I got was 0.95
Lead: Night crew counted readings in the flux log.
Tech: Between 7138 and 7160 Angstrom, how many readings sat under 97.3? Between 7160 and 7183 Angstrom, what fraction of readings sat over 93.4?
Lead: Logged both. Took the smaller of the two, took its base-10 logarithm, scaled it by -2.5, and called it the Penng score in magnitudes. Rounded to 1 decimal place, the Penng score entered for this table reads 1.2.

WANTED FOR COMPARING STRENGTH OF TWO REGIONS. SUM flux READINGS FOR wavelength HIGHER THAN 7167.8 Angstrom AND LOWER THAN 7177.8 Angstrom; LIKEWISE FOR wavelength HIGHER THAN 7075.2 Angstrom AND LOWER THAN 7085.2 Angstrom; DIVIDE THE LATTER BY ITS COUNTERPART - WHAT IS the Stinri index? 1.09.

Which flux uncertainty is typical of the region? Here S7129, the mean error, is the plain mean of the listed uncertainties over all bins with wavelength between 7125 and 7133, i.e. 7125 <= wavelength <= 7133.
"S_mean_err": 1.90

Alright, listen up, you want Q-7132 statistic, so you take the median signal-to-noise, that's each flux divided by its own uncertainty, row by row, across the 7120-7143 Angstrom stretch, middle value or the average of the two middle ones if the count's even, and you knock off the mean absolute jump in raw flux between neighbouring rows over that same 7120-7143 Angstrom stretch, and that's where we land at 49.7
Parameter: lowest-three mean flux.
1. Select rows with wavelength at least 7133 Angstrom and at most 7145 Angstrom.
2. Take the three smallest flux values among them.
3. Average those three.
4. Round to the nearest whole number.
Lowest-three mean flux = 96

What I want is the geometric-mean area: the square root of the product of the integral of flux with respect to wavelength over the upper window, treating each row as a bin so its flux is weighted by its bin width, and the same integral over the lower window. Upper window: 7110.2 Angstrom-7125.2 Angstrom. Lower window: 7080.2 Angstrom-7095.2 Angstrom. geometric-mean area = 1454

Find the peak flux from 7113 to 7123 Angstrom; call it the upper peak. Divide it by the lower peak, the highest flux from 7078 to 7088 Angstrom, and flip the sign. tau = -0.98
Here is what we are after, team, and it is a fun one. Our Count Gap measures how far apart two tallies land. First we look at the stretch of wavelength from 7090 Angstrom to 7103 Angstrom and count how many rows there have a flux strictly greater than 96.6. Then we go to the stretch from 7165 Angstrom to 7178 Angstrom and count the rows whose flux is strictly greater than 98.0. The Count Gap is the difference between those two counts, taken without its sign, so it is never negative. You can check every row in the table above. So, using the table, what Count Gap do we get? 1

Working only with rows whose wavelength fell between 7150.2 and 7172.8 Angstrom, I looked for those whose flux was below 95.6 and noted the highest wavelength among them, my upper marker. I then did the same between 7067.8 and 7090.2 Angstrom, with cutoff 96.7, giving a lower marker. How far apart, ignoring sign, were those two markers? 82.5 Angstrom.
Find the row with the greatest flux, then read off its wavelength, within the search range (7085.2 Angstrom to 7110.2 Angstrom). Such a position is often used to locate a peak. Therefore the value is 7086.5 Angstrom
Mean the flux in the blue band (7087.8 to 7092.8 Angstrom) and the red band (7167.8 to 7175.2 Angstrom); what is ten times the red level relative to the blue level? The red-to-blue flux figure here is 9.7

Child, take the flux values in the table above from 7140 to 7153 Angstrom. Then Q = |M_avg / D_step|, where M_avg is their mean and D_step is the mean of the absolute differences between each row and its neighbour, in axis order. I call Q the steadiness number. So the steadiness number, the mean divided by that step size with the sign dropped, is 41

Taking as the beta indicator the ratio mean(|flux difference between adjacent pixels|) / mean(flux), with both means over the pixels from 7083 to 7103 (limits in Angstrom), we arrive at 0.029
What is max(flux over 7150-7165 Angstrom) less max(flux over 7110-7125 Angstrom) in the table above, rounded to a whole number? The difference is -2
